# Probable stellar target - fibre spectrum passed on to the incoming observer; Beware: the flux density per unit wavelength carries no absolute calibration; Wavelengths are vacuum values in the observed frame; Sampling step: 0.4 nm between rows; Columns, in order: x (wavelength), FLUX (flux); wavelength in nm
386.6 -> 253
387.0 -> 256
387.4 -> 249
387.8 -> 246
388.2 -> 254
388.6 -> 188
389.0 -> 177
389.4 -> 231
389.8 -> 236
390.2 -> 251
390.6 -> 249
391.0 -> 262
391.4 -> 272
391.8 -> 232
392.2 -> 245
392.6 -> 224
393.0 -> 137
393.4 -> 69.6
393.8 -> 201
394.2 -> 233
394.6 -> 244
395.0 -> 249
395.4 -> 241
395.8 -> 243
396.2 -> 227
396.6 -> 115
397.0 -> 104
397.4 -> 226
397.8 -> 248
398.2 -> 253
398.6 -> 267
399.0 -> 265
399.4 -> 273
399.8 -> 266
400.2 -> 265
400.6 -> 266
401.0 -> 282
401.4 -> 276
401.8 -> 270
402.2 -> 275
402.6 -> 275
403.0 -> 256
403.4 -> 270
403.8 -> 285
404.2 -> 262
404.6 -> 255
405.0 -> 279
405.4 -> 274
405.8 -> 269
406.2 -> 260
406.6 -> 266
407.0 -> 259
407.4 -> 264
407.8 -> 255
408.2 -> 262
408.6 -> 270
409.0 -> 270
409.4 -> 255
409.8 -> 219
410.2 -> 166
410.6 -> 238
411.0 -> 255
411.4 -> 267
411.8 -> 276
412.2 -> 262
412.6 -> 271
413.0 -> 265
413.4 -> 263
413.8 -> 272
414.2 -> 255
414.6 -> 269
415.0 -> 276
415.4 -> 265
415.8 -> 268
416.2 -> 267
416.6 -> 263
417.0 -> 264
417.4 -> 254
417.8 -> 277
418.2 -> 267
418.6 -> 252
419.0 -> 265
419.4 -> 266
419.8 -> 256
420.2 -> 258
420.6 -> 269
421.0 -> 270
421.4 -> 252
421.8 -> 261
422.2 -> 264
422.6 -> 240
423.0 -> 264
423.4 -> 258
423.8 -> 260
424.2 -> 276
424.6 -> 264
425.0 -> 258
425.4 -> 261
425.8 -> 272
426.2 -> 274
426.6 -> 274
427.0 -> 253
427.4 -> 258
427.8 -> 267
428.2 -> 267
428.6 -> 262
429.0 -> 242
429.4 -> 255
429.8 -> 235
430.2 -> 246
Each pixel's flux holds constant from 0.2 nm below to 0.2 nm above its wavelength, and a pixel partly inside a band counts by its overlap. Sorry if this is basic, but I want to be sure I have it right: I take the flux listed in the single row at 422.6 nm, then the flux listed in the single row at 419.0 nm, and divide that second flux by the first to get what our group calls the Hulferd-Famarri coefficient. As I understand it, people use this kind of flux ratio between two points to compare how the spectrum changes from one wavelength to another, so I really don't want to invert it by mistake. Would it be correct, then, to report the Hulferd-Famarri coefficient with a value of 1.10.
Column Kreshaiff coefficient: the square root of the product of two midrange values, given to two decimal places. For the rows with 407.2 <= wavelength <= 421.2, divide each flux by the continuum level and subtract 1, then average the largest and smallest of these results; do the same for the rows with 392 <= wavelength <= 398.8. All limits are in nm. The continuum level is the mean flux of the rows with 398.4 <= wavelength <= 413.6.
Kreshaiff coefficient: 0.24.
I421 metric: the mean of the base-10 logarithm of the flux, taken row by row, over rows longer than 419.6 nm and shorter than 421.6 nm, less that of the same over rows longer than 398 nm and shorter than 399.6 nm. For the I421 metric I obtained -0.01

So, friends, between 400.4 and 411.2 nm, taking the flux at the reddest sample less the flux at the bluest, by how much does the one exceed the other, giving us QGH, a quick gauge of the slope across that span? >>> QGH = -11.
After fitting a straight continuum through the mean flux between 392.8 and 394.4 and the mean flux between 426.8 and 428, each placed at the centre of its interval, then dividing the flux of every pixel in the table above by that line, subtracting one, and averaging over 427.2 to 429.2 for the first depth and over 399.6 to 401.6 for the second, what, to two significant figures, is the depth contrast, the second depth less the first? 0.51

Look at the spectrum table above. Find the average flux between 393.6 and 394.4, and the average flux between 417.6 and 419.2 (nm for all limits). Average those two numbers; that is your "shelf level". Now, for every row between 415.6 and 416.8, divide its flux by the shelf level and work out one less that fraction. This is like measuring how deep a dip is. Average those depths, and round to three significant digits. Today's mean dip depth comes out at -0.103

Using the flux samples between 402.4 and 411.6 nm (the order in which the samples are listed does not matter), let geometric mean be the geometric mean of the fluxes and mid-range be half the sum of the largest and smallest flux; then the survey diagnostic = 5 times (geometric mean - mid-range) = 155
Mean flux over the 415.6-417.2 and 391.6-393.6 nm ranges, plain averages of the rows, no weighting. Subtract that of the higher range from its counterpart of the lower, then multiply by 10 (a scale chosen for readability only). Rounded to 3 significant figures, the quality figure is -840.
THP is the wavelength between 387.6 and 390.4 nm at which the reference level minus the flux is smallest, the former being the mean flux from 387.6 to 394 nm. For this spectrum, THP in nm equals 388.2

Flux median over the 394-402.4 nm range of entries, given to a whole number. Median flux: 253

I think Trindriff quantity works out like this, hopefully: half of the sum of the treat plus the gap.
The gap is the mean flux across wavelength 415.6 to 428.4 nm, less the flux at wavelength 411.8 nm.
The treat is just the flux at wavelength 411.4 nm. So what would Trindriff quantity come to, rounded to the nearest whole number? 127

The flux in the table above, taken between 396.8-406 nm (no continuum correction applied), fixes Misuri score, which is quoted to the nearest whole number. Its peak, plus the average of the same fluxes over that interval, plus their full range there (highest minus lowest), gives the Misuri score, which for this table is 725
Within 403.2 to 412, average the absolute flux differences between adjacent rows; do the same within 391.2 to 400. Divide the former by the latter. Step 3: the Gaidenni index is 0.47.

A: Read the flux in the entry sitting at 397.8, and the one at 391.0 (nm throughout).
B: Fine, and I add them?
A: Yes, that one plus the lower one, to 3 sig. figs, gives 510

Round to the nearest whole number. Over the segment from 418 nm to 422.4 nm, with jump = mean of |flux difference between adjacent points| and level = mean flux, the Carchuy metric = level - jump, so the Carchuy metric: 254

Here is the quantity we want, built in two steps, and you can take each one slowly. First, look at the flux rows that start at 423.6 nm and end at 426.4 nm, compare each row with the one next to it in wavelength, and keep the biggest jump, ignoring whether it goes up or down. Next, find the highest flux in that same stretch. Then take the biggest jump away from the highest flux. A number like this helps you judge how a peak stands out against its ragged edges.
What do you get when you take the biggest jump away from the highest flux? 260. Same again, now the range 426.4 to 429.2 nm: 253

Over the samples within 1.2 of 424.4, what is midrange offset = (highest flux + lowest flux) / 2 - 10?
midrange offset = 257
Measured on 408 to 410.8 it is 208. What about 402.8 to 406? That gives 260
